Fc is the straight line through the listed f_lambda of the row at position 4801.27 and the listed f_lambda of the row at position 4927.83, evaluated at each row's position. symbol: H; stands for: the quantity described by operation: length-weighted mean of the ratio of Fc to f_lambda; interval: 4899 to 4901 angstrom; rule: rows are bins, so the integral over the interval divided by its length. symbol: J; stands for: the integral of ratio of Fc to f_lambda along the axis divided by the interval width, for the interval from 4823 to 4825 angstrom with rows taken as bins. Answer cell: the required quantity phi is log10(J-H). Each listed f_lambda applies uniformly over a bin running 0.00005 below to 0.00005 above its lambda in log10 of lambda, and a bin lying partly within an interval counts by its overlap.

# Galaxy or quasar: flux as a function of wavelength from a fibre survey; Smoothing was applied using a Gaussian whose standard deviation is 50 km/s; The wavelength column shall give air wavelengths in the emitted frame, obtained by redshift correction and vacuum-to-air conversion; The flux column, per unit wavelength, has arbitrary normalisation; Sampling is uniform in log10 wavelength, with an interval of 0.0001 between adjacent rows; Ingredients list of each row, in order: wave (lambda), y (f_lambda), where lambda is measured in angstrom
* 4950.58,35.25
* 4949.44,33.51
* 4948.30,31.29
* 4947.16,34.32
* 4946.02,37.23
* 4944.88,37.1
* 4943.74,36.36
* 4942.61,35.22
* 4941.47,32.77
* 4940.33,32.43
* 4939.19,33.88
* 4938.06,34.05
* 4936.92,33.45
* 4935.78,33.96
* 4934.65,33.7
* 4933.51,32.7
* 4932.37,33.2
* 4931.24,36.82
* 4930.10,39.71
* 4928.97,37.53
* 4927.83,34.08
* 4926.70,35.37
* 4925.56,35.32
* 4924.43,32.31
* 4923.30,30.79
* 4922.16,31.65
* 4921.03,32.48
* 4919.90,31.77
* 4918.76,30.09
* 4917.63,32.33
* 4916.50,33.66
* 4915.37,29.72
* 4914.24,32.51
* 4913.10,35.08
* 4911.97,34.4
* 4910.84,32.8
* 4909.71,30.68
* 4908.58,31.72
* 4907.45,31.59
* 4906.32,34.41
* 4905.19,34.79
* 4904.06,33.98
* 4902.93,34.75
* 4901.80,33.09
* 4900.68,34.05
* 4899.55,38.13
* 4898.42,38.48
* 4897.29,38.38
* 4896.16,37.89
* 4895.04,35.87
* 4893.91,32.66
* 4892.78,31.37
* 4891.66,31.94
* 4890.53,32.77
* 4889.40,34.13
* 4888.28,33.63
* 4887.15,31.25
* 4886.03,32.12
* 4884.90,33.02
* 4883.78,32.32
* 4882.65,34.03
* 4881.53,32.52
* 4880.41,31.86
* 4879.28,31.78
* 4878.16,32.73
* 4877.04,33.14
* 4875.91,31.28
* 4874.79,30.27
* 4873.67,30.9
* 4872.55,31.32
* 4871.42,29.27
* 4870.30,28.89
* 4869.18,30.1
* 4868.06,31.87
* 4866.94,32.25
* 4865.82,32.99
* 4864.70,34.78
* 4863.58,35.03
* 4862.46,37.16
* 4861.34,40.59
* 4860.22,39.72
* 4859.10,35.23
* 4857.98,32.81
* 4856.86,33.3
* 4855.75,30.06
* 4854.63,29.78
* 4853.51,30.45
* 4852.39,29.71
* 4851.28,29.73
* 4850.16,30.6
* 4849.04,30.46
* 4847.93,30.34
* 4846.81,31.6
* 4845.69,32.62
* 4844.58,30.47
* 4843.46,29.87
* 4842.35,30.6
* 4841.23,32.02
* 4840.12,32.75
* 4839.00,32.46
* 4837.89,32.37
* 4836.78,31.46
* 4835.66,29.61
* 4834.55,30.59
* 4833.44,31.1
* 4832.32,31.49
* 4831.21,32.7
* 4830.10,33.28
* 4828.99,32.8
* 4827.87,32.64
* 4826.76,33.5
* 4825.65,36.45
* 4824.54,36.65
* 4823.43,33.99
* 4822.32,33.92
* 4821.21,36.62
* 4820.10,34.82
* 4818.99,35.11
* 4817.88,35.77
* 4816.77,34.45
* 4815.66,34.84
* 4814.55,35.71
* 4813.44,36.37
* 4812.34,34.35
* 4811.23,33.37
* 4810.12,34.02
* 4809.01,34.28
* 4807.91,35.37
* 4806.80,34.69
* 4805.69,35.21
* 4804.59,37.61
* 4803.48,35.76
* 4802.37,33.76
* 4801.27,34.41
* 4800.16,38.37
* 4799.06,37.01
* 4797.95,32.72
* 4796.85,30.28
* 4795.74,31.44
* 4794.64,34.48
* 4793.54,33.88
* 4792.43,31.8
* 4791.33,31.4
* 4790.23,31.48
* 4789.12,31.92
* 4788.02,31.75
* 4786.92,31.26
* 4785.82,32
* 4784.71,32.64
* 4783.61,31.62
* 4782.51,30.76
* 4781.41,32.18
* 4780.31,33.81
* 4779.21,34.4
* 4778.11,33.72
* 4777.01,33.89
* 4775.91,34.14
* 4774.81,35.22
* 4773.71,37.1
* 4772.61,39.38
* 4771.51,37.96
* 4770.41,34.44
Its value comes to -1.50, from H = 0.94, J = 0.97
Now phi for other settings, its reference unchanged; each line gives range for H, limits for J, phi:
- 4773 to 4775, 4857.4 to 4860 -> -1.34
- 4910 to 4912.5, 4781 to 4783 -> -1.16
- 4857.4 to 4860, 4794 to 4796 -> -1.26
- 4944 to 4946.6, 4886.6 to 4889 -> -0.87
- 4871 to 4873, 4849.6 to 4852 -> -1.88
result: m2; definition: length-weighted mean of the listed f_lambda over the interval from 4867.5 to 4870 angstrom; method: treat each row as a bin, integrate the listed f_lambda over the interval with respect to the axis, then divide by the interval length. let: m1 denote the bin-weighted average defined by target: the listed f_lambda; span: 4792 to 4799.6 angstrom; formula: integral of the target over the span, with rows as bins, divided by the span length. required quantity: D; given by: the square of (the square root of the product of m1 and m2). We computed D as 1019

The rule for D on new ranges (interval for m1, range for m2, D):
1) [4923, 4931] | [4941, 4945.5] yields 1250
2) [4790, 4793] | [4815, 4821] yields 1108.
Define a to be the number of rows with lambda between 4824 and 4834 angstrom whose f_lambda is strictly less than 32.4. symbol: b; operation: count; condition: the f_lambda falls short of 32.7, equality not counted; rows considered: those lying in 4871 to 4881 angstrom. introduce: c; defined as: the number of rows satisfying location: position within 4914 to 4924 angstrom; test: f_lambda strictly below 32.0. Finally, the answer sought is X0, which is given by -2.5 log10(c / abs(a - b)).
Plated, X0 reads 0.0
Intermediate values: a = 2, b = 7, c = 5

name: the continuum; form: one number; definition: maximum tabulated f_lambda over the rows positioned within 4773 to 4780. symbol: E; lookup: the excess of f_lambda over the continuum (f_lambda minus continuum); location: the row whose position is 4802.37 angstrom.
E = -3.3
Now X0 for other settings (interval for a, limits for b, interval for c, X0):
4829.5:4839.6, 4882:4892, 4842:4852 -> -1.5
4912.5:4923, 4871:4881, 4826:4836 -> -0.8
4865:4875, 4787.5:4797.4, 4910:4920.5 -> -1.2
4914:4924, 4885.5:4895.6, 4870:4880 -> -2.1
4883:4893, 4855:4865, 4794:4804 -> 0.8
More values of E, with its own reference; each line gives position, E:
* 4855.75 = -7.0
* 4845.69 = -4.5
